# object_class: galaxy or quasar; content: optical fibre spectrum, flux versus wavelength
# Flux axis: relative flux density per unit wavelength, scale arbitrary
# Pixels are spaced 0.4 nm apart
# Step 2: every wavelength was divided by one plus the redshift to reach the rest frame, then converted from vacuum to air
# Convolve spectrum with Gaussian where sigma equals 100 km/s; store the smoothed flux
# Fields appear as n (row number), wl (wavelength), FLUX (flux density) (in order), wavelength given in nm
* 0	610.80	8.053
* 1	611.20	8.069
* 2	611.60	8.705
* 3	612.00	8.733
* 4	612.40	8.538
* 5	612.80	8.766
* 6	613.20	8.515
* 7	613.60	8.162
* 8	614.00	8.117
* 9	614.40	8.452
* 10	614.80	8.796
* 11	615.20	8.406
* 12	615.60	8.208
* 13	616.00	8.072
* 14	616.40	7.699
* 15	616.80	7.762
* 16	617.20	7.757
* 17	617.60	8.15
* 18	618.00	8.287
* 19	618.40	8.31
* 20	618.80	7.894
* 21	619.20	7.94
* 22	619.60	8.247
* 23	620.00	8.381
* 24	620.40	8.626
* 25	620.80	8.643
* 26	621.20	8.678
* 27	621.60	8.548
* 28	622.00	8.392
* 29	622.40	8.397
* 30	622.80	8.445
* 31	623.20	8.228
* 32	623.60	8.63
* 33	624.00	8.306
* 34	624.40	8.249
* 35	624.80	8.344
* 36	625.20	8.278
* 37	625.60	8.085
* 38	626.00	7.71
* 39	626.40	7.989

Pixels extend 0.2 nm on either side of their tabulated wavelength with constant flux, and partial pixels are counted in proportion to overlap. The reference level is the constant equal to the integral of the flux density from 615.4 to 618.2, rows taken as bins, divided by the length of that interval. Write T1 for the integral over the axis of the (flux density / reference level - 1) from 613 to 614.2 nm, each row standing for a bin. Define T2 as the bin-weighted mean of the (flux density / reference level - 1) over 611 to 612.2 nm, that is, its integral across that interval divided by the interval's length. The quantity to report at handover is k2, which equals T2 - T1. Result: 0.023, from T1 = 0.041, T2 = 0.0640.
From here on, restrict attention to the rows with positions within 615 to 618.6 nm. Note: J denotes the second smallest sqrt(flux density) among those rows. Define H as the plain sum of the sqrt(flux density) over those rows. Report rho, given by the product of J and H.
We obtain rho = 71.2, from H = 25.6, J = 2.79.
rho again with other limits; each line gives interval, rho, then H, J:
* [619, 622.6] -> 75.0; 26.1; 2.87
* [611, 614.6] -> 74.5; 26.2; 2.85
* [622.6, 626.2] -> 73.5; 25.9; 2.84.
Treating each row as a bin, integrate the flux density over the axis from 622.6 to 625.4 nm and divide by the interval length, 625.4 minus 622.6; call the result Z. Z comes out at 8.35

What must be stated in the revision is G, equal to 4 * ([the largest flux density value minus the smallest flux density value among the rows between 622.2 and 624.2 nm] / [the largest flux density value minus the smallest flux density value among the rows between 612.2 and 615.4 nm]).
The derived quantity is 2.4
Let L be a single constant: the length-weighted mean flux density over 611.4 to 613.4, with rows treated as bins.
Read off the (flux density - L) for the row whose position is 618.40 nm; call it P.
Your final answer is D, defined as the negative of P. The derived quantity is 0.34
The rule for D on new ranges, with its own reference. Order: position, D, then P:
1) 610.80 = 0.60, -0.6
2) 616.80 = 0.89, -0.9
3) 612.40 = 0.11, -0.1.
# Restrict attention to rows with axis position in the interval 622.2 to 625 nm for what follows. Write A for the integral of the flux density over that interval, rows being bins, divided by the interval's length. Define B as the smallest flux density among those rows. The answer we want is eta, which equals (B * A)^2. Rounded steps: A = 8.37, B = 8.228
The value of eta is 4744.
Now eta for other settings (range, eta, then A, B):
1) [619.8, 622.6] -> 5103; 8.52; 8.381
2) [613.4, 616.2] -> 4506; 8.32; 8.072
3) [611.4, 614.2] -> 4766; 8.51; 8.117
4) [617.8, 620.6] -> 4232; 8.24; 7.894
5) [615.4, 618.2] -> 3785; 7.99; 7.699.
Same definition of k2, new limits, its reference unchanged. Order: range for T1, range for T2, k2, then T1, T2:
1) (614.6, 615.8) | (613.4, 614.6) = -0.040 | 0.072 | 0.0317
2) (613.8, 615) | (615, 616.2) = -0.040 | 0.070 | 0.0298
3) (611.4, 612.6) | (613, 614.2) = -0.066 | 0.100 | 0.0343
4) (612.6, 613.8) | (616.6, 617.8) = -0.086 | 0.074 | -0.0126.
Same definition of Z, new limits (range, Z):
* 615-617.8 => 8.01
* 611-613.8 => 8.50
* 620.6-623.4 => 8.48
